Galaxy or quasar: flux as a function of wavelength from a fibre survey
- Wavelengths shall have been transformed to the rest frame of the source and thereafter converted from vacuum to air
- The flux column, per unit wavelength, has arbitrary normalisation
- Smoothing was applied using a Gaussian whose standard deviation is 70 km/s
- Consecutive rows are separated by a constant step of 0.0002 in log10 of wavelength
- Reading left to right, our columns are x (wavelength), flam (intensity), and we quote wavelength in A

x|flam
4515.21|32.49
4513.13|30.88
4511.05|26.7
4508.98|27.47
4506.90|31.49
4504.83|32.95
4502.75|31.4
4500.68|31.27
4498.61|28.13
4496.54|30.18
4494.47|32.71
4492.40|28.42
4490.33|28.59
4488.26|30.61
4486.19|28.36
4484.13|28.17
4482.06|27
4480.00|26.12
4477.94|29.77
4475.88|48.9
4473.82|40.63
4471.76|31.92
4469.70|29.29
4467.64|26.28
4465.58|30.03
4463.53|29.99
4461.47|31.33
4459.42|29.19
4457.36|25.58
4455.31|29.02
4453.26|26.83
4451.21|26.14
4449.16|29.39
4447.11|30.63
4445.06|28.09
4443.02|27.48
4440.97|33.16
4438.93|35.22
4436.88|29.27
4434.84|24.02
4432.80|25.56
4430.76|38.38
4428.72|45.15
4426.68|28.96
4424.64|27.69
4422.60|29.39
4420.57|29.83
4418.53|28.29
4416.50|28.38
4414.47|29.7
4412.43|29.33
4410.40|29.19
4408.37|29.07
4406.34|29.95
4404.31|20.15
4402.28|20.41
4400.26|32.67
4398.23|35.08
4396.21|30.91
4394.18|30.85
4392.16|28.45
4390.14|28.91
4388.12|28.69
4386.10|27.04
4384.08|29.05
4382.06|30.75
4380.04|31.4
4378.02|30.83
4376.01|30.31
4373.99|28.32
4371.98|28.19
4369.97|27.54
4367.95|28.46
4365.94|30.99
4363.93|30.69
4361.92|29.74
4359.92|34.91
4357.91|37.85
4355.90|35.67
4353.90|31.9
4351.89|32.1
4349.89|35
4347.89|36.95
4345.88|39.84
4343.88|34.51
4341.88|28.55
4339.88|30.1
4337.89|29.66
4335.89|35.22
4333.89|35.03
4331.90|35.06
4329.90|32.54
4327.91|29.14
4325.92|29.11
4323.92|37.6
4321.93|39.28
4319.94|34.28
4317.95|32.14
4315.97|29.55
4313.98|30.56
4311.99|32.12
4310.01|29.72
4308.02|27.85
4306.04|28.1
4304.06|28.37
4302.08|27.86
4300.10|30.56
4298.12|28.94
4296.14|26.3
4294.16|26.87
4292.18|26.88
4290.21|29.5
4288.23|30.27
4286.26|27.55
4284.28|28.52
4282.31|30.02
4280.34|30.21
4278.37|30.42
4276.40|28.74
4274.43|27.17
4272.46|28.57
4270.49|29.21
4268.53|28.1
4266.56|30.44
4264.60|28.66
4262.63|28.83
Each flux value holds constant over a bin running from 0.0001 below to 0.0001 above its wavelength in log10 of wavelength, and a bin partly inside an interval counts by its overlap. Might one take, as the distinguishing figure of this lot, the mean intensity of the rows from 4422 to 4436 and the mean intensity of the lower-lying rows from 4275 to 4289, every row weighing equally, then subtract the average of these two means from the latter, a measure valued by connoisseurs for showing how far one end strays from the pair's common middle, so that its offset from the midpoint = -1.0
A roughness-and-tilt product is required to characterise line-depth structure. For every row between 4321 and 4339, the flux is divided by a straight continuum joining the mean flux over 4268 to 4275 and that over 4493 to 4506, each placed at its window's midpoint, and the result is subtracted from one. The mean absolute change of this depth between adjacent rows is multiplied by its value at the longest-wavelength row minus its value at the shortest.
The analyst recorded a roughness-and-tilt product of 0.032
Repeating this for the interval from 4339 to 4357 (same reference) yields -0.019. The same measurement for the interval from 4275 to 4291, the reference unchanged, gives -0.001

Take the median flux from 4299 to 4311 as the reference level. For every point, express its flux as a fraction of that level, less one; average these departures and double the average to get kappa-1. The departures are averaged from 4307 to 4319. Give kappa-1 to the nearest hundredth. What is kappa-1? 0.15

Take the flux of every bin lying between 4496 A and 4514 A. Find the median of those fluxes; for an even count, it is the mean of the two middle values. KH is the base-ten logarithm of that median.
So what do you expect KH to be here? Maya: 1.49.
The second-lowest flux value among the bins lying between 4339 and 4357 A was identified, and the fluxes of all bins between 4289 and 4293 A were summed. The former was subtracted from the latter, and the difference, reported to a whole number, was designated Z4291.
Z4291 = 26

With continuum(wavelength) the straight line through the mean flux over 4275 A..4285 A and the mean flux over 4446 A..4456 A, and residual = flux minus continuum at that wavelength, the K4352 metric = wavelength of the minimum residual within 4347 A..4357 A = 4353.90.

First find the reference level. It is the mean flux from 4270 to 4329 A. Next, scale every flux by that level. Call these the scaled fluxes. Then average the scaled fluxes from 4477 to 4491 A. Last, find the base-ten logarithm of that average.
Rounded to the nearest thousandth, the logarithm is -0.022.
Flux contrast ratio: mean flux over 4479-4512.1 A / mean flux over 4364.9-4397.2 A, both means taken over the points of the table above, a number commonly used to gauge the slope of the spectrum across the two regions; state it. 1.00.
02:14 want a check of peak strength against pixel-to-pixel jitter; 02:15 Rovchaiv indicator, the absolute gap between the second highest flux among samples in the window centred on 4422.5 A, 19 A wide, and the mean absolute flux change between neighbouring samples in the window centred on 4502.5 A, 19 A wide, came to 36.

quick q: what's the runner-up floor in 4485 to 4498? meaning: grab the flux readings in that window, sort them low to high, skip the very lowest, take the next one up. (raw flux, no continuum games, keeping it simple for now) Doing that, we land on 28.42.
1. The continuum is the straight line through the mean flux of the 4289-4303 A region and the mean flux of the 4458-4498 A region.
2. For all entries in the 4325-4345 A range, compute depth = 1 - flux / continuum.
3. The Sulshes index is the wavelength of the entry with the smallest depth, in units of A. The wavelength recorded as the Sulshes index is 4335.89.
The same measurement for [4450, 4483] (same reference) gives 4475.88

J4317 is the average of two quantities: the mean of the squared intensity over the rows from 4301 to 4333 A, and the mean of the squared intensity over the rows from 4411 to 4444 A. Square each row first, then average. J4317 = 982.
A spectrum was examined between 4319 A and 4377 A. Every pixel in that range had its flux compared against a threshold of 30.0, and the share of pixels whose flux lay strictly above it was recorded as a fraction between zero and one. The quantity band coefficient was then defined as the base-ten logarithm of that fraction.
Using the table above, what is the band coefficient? -0.16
